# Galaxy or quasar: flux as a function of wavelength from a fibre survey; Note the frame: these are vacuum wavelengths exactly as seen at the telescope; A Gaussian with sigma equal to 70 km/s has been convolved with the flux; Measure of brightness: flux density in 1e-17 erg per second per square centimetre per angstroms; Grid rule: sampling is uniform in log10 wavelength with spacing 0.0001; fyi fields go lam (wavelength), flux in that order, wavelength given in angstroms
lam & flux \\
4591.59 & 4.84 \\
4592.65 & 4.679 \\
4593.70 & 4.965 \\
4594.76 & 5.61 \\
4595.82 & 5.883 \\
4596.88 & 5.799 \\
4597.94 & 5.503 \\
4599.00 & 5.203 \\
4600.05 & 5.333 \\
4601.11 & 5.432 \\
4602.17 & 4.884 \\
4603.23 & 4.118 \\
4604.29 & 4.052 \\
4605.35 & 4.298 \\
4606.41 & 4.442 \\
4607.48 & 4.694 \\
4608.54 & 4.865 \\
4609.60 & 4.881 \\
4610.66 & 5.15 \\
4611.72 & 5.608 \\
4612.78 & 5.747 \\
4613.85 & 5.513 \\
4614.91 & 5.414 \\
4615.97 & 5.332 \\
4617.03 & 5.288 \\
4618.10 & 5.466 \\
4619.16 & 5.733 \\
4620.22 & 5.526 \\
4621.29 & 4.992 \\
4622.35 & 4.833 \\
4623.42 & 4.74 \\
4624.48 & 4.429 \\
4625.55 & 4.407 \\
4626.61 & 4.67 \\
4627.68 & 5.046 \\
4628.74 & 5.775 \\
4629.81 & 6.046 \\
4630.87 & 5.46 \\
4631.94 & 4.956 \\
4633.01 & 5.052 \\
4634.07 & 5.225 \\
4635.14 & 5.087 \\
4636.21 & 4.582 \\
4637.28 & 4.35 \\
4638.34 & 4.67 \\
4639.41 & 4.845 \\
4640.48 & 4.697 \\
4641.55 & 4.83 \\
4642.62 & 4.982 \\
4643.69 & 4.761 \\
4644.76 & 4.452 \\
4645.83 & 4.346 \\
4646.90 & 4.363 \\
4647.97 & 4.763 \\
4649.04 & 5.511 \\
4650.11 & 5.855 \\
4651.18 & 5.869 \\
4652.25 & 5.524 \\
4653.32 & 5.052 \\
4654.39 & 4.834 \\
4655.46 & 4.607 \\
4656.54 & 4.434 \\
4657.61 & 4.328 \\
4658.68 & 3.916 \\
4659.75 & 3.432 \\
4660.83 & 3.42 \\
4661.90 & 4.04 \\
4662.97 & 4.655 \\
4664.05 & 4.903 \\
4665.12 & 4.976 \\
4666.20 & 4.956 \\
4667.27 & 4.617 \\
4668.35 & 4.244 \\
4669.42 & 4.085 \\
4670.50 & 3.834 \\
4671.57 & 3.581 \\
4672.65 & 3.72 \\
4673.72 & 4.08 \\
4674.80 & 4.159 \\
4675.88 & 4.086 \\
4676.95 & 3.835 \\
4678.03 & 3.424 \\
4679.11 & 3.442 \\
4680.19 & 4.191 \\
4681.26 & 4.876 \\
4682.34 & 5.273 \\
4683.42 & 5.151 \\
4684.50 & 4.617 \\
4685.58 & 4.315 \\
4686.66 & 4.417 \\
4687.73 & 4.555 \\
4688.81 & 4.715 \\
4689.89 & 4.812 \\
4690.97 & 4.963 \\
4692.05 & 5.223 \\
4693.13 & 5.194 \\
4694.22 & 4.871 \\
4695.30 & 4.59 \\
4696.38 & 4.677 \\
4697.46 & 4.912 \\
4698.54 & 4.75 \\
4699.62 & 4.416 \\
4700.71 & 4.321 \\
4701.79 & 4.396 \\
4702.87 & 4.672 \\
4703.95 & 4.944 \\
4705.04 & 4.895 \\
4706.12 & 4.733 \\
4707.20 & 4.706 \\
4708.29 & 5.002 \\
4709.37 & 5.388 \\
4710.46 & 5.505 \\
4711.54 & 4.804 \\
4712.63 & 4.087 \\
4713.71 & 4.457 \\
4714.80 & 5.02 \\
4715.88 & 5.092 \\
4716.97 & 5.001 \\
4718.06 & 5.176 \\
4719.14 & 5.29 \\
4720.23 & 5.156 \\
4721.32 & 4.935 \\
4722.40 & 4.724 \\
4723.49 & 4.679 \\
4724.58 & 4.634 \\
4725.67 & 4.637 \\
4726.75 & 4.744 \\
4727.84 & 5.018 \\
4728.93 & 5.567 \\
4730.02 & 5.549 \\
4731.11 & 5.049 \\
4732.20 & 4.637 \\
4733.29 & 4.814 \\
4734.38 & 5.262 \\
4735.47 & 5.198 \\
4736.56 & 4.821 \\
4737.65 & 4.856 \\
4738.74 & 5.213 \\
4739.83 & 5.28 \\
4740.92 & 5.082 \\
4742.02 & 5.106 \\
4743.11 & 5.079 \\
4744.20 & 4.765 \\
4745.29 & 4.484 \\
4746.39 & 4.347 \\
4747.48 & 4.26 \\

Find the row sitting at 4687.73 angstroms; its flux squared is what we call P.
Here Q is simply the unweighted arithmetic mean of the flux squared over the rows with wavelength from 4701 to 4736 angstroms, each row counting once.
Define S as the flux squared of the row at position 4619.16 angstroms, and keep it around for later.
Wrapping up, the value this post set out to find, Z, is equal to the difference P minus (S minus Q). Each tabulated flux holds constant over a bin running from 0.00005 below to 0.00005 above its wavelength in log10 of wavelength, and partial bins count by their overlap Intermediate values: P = 20.7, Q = 24.4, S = 33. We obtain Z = 12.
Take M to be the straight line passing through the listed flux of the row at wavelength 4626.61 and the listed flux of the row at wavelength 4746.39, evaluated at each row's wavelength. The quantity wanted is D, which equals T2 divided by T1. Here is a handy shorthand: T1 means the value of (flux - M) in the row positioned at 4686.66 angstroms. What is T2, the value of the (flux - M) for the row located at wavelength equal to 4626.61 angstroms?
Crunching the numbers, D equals 0.0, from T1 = -0.1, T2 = 0.0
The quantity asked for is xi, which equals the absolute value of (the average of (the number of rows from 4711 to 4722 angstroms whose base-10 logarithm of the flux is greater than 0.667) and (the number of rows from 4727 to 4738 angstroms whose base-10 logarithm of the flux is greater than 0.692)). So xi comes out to 7.0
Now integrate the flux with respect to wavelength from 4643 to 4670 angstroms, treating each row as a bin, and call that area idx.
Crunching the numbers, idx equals 125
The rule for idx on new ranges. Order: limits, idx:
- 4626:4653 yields 136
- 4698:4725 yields 130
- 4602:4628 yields 129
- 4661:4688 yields 116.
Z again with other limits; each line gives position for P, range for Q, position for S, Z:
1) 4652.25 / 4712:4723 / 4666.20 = 30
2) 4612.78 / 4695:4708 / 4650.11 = 21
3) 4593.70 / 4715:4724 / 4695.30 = 29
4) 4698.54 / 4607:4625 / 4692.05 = 22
